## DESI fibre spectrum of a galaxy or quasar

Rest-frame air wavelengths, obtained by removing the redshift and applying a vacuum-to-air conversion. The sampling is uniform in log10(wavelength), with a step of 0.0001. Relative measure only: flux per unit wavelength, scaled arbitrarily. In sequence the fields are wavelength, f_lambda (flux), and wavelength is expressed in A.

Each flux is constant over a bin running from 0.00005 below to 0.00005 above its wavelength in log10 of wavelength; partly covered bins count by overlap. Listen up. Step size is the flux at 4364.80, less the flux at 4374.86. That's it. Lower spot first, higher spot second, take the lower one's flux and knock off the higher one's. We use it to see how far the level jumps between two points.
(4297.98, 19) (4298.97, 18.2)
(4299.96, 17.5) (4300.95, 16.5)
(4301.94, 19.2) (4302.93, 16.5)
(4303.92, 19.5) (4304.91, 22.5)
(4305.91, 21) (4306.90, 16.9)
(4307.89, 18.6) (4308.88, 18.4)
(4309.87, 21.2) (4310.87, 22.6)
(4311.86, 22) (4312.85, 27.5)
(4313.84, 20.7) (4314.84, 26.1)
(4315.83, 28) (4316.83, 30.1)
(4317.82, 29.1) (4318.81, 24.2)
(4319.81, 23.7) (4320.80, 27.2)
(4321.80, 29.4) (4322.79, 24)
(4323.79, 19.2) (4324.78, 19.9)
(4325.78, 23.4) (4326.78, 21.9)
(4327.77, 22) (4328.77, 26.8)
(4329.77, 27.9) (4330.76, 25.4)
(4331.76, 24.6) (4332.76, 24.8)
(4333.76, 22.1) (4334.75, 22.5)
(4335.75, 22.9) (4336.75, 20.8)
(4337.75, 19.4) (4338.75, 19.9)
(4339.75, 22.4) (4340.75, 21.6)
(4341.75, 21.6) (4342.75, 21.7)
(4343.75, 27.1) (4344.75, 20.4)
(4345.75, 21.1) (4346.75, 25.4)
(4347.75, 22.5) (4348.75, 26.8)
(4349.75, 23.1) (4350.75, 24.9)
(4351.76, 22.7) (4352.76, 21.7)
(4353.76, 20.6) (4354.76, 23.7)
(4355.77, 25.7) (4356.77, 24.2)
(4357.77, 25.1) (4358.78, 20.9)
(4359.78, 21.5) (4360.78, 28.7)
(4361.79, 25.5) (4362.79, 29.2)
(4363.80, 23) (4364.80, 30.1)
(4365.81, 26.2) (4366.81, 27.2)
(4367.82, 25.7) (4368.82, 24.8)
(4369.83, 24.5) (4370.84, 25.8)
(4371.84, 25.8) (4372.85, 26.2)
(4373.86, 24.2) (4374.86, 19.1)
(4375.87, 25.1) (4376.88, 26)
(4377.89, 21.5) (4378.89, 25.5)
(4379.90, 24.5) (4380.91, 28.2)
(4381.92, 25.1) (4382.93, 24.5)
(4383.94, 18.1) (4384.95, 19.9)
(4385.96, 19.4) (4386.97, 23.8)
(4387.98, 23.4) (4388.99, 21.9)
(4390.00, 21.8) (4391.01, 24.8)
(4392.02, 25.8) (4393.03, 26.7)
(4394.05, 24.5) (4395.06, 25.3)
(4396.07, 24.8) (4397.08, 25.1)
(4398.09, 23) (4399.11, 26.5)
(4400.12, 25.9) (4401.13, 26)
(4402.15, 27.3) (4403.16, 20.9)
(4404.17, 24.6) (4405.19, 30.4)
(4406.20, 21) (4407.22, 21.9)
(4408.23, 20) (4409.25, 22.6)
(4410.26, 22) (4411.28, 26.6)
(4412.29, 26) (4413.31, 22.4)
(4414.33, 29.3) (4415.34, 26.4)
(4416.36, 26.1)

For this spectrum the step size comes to 11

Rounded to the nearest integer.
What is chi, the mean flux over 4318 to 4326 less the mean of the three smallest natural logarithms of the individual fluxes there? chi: 21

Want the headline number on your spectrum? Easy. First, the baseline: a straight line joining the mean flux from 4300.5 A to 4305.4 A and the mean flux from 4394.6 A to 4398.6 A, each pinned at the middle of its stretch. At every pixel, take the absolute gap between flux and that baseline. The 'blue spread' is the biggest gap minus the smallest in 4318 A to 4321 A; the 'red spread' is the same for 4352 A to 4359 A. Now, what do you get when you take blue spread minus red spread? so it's 0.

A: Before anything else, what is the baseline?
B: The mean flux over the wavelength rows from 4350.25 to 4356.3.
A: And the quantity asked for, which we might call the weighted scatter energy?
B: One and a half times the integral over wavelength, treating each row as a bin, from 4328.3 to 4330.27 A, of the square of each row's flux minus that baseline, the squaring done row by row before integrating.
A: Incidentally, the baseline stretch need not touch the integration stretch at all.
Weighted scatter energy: 52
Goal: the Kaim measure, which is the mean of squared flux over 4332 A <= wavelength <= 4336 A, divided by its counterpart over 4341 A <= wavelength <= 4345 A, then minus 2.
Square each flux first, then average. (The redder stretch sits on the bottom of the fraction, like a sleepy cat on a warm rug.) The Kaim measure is -1.0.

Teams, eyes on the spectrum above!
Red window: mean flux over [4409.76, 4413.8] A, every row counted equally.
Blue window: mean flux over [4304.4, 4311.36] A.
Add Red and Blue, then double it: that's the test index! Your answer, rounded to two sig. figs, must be 89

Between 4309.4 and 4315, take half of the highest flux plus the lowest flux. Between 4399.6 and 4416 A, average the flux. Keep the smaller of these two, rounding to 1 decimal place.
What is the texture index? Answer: 24.1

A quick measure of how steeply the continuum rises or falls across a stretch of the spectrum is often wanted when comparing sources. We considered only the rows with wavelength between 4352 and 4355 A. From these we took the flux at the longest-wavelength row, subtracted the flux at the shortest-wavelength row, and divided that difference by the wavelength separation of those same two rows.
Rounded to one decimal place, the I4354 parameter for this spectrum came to 1.0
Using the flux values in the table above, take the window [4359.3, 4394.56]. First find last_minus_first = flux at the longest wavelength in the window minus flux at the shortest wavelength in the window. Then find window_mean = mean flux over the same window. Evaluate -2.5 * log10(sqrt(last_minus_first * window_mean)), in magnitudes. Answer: -2.3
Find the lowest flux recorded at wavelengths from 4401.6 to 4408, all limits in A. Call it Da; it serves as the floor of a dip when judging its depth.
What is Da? 20.9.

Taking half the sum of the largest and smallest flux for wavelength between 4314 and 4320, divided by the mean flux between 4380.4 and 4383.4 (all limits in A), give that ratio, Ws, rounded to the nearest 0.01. 1.04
